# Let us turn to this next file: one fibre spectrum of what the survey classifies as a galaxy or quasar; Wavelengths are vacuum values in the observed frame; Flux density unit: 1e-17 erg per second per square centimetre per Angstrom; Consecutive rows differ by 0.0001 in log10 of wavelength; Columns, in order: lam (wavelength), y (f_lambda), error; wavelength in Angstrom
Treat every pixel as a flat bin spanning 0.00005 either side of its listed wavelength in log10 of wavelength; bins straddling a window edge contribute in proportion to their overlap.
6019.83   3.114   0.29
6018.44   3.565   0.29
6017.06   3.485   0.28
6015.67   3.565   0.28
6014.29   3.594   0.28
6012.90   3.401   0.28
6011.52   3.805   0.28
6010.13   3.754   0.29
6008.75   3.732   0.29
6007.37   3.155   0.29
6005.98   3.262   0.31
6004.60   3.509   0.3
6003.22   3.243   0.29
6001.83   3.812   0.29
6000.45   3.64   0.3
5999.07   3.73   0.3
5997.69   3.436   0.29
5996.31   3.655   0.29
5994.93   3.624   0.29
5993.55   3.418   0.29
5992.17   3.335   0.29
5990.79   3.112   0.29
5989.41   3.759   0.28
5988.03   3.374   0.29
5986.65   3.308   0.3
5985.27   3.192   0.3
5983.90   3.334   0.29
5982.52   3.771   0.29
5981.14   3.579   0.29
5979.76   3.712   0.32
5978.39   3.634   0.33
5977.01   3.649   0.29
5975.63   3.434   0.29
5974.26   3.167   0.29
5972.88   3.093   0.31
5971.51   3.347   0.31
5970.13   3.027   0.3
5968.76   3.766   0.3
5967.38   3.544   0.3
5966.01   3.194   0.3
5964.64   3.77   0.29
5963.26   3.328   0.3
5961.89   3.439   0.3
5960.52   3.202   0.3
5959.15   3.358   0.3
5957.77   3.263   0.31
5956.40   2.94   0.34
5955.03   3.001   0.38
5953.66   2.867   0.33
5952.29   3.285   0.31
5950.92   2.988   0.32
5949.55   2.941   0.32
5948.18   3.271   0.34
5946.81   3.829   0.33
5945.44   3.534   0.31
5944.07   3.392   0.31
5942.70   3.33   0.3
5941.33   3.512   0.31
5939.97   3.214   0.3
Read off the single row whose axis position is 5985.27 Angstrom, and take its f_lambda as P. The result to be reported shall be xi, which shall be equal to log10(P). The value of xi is 0.504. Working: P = 3.192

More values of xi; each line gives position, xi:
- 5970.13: 0.481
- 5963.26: 0.522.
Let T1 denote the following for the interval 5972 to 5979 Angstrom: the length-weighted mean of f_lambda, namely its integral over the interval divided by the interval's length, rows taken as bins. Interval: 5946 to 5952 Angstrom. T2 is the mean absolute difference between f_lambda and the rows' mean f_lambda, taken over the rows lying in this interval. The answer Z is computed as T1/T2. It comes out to 11.6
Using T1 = 3.39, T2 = 0.29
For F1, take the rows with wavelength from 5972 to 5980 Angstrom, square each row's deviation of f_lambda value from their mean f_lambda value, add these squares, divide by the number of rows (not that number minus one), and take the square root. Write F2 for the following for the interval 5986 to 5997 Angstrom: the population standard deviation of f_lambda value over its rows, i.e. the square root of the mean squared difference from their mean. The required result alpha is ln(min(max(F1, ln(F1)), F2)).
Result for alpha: -1.6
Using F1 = 0.241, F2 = 0.20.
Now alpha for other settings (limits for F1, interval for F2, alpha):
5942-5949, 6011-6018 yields -2.0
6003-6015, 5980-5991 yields -1.5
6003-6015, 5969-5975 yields -2.1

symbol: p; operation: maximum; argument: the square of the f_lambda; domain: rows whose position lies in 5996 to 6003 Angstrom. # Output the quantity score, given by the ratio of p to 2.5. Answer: 5.81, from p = 14.5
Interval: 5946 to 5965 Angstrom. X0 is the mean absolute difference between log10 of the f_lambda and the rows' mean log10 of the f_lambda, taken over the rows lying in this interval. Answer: 0.0297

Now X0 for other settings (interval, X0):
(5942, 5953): 0.0261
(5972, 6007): 0.0243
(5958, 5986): 0.0257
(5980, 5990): 0.0244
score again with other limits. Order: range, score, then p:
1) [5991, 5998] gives 5.34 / 13.4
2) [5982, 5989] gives 5.69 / 14.2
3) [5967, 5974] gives 5.67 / 14.2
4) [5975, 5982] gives 5.51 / 13.8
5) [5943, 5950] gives 5.86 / 14.7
